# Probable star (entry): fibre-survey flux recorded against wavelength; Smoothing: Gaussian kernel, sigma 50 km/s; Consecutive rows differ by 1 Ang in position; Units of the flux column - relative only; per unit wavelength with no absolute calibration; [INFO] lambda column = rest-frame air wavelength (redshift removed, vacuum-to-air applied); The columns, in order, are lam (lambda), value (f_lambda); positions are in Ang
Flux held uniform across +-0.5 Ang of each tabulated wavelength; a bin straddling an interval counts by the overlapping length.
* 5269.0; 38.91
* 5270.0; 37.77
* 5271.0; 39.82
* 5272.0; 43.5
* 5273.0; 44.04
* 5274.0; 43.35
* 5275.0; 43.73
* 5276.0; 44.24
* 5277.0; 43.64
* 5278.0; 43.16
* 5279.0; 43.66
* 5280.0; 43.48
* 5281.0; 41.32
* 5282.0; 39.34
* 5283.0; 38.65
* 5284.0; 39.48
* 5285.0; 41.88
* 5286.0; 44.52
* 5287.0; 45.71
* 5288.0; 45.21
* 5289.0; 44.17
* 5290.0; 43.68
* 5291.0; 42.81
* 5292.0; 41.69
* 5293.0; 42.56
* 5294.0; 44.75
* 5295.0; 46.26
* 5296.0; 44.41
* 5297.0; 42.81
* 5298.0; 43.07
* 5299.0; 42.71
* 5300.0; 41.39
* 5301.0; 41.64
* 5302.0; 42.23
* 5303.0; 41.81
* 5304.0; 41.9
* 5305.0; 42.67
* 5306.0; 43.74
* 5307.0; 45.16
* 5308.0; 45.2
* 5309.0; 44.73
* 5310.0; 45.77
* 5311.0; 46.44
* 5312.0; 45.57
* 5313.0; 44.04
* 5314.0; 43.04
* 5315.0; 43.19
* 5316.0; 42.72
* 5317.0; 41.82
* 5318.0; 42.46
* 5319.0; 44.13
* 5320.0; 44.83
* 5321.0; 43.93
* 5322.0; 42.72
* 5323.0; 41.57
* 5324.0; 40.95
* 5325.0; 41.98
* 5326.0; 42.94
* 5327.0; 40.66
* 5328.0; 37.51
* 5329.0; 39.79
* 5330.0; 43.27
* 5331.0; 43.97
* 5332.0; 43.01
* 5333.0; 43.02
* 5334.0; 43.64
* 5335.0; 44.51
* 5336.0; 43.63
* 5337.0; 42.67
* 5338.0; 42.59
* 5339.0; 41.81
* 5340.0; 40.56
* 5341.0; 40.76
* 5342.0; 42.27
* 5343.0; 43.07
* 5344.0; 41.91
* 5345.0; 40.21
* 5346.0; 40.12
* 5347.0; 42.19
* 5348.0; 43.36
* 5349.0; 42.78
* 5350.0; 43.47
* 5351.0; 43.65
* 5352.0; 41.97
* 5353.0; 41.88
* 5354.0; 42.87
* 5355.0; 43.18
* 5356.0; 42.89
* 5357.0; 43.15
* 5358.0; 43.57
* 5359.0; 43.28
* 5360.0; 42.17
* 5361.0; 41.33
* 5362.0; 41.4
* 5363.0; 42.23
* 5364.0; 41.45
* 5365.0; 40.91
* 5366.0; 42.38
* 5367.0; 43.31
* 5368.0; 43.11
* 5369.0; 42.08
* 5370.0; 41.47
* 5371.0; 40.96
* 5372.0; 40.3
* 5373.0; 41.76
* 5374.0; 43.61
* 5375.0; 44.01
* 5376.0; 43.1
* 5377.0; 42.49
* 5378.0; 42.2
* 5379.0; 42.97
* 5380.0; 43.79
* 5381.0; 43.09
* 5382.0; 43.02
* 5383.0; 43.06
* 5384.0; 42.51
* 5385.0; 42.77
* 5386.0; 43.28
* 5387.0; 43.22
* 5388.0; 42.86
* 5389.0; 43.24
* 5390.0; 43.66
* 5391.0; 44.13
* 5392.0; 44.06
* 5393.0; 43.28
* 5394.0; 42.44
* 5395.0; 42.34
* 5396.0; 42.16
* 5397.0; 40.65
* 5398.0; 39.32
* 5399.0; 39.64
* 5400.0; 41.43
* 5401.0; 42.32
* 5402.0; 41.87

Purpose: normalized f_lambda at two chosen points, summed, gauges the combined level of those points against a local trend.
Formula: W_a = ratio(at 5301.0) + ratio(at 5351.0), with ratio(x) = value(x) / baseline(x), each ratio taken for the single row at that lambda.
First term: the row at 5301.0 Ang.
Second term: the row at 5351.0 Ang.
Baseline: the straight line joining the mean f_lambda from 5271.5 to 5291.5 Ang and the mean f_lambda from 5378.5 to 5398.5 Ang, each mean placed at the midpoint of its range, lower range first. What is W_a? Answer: 1.99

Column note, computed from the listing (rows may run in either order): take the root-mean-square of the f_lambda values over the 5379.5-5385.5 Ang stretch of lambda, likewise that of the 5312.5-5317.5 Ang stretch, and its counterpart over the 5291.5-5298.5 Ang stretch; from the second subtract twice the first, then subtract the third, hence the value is -86.8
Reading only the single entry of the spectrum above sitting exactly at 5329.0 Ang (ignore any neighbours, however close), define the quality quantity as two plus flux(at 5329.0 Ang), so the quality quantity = 41.8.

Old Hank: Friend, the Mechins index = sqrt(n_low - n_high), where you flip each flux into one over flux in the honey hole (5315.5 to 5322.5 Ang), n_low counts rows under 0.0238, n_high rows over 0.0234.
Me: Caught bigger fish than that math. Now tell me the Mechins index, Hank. 1.4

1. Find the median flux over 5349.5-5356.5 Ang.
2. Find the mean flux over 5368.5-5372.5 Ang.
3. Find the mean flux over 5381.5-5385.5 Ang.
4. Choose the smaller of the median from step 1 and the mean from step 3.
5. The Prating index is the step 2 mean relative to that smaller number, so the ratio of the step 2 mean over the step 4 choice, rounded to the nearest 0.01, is 0.96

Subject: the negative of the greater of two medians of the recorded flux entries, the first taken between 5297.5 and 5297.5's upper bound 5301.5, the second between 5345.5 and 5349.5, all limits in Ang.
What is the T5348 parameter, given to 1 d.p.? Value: -42.5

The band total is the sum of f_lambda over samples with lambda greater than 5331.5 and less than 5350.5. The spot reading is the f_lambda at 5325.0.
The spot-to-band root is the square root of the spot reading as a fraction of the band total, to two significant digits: 0.23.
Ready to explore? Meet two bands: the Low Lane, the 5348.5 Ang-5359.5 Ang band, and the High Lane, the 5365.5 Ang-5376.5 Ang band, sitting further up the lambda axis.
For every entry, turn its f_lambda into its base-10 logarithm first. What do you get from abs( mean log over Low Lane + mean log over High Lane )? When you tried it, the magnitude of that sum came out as 3.260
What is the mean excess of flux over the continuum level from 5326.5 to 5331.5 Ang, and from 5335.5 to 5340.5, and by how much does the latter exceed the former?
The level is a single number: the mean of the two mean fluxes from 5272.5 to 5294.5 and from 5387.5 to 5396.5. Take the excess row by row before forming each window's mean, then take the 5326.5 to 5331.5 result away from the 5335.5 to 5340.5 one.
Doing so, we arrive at 1.2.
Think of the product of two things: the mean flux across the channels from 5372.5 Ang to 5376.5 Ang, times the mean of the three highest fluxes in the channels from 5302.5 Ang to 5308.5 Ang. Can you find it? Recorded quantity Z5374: 1927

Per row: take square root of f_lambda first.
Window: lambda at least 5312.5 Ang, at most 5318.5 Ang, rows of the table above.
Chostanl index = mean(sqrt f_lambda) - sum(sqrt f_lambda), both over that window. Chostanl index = -32.7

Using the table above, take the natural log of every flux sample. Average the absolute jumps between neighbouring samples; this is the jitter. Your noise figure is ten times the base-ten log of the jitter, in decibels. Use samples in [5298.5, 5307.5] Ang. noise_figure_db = -17.6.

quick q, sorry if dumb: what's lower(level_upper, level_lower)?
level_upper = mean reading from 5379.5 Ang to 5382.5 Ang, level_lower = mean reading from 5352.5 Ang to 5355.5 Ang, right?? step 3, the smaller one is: 42.6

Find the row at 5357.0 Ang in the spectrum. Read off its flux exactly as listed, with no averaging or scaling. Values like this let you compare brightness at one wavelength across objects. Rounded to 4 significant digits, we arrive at 43.15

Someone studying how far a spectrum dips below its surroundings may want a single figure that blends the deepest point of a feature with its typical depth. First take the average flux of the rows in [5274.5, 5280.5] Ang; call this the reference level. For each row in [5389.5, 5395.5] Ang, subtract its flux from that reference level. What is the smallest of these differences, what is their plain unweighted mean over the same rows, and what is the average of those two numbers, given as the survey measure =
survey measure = -0.1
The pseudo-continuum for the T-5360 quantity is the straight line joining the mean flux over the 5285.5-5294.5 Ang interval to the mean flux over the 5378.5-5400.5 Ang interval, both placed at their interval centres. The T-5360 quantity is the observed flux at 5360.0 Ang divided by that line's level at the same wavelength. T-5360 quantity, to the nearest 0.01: 0.98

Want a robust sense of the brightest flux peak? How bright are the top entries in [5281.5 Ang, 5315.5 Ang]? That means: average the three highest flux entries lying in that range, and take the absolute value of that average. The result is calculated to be 46.2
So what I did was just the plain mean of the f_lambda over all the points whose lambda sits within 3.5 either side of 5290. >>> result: 43.7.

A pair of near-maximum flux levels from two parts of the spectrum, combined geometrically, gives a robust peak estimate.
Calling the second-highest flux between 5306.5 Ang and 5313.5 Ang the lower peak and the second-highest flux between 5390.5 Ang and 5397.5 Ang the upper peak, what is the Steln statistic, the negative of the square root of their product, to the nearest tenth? -44.9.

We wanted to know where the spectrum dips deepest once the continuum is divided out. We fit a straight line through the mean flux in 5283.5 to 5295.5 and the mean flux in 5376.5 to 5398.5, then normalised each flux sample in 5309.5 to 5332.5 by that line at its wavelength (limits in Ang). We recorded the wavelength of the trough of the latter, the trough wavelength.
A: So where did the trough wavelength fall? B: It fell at 5328.0 Ang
